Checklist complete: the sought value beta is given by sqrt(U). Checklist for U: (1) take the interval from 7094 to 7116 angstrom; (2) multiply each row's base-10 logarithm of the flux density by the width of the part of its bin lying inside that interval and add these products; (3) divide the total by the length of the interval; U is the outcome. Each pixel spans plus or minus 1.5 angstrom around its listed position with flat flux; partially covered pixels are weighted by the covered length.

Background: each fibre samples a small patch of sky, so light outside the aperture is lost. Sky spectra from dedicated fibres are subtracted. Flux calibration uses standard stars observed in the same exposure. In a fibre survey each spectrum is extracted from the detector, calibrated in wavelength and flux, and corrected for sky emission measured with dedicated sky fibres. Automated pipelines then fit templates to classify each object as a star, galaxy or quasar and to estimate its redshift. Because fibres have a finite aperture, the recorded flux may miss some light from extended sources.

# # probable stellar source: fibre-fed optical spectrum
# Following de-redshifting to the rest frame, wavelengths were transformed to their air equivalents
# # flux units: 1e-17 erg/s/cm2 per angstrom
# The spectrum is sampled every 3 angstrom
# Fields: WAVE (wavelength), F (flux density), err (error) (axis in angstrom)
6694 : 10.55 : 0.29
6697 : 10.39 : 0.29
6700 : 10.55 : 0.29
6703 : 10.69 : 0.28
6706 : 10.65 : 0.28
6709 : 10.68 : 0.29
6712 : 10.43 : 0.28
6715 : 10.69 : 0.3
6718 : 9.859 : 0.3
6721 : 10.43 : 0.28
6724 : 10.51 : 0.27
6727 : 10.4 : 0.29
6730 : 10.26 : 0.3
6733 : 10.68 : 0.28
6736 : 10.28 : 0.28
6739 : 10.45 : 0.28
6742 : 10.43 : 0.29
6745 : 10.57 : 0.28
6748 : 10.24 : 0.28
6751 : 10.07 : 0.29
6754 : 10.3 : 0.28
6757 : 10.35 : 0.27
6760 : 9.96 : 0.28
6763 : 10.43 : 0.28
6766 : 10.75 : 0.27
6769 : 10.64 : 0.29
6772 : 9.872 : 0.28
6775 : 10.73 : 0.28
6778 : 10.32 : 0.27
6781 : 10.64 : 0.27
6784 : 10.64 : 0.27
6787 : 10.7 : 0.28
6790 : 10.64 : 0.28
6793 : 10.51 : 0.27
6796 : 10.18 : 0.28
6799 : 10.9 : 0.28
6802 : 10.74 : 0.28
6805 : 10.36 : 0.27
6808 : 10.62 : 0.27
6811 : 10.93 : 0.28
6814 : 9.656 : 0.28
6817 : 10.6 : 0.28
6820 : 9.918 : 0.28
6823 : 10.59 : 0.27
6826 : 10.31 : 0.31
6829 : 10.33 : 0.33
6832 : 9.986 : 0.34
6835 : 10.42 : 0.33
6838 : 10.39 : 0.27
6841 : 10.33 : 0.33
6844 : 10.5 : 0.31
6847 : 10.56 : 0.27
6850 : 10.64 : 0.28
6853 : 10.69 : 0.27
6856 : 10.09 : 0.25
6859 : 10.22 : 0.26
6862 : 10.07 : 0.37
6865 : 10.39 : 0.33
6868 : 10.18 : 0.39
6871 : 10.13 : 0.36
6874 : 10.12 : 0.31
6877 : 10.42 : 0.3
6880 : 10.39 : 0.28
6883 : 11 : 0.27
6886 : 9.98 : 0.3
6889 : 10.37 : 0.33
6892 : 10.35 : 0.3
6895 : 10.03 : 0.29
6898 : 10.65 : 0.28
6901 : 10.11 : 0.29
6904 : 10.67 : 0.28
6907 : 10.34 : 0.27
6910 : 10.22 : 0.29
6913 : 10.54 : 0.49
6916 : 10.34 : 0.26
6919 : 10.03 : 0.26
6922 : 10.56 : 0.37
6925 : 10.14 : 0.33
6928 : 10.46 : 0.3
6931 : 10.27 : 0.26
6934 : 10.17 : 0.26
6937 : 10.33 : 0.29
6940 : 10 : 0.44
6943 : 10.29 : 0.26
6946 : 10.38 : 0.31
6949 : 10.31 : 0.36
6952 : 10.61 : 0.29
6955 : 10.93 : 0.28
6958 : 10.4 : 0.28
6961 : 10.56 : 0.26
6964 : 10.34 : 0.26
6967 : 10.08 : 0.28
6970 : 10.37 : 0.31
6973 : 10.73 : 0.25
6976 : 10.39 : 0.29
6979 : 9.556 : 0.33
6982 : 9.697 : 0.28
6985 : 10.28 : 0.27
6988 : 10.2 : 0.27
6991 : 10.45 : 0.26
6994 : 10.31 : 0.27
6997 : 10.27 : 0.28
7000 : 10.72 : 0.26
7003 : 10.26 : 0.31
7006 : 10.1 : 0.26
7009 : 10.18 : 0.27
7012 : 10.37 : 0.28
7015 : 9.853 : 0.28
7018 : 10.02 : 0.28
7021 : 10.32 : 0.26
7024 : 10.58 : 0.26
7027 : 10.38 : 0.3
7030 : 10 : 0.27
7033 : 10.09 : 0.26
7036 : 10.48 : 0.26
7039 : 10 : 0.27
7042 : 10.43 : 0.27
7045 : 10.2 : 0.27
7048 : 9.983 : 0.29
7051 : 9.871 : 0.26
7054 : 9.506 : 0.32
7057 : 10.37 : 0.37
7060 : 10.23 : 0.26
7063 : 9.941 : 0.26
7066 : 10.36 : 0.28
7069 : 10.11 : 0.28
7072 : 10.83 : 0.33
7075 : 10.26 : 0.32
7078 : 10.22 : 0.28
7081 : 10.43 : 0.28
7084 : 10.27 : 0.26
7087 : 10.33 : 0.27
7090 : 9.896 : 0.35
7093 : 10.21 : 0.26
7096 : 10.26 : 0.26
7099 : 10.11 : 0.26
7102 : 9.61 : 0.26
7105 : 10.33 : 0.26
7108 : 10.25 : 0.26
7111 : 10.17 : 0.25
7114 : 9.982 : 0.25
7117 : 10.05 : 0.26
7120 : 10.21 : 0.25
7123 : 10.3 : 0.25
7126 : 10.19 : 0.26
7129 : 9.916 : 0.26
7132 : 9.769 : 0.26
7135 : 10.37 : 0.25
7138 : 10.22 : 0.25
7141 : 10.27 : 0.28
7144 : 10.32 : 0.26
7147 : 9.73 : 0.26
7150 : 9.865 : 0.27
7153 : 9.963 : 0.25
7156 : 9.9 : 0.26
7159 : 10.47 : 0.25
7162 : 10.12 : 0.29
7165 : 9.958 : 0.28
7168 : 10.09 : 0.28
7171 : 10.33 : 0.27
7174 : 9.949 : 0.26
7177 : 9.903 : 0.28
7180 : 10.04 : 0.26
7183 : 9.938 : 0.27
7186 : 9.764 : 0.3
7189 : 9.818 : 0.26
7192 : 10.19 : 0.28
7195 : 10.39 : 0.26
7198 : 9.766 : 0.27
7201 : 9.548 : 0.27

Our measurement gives 1.002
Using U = 1.00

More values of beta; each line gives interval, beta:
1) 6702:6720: 1.010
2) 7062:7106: 1.004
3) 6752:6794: 1.010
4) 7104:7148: 1.003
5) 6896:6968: 1.008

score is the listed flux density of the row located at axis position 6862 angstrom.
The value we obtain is 10.07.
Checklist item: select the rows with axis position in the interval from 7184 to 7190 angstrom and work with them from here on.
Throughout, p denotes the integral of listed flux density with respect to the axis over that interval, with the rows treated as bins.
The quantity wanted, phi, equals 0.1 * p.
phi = 5.88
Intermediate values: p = 58.8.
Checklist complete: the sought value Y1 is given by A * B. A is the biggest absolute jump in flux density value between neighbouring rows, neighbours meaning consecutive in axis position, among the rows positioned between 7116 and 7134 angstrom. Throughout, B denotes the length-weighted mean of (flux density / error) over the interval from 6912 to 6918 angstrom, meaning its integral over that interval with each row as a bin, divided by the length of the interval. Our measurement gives 9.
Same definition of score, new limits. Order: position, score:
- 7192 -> 10.19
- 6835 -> 10.42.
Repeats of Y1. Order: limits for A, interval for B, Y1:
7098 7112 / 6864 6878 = 22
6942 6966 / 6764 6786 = 20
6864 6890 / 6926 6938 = 38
